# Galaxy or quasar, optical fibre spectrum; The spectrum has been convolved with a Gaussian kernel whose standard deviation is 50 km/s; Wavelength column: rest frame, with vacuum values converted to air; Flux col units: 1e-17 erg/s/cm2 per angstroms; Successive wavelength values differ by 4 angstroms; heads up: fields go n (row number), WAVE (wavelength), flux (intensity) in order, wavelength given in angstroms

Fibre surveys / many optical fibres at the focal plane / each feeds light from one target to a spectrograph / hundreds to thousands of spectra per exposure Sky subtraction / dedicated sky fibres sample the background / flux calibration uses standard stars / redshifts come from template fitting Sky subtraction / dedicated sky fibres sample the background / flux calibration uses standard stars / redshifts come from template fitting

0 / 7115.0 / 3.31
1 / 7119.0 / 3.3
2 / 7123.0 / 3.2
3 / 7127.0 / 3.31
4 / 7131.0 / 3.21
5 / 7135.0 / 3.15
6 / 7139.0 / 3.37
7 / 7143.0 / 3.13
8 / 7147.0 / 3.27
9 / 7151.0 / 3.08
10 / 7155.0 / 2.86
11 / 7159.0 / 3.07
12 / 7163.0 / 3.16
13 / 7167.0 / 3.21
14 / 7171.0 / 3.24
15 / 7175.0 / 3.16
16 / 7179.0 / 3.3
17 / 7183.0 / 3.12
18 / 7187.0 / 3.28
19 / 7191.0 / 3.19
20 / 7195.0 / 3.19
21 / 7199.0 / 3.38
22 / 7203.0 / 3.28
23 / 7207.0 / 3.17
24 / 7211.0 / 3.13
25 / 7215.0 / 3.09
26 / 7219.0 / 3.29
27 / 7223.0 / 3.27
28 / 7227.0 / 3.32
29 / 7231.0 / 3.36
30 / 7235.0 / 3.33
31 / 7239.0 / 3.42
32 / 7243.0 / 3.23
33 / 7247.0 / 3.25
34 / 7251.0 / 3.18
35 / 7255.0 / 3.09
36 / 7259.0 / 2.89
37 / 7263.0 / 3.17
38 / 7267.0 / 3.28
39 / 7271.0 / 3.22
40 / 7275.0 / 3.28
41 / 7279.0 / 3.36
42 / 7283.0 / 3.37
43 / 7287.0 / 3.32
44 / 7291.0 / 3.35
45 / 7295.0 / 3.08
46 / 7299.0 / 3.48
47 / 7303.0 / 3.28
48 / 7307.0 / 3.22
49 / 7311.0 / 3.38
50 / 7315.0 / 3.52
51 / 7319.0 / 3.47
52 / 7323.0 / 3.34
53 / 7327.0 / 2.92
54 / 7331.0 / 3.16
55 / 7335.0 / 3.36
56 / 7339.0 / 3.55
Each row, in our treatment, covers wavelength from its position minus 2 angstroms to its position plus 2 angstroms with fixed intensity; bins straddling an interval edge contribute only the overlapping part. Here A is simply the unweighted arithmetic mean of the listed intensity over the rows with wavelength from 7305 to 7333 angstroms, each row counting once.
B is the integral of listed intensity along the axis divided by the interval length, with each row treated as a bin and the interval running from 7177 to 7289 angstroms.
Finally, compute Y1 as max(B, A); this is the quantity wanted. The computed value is 3.287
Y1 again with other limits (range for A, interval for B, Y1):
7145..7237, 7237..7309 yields 3.248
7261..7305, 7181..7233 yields 3.290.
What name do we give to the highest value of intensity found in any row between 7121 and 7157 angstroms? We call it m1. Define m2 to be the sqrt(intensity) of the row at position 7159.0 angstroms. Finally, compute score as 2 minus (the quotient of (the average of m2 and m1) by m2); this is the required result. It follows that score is 0.538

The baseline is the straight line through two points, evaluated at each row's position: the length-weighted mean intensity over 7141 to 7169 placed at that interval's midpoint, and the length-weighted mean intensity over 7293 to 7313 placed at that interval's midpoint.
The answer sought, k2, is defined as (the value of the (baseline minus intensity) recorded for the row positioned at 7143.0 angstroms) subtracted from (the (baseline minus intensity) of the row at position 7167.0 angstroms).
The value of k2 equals -0.05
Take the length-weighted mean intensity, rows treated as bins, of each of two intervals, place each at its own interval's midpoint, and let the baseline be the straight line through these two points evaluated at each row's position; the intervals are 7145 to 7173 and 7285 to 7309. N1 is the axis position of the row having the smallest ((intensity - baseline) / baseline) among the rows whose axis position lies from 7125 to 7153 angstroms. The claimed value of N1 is 7151.0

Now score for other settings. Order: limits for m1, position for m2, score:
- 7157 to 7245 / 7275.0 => 0.556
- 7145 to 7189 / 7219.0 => 0.590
